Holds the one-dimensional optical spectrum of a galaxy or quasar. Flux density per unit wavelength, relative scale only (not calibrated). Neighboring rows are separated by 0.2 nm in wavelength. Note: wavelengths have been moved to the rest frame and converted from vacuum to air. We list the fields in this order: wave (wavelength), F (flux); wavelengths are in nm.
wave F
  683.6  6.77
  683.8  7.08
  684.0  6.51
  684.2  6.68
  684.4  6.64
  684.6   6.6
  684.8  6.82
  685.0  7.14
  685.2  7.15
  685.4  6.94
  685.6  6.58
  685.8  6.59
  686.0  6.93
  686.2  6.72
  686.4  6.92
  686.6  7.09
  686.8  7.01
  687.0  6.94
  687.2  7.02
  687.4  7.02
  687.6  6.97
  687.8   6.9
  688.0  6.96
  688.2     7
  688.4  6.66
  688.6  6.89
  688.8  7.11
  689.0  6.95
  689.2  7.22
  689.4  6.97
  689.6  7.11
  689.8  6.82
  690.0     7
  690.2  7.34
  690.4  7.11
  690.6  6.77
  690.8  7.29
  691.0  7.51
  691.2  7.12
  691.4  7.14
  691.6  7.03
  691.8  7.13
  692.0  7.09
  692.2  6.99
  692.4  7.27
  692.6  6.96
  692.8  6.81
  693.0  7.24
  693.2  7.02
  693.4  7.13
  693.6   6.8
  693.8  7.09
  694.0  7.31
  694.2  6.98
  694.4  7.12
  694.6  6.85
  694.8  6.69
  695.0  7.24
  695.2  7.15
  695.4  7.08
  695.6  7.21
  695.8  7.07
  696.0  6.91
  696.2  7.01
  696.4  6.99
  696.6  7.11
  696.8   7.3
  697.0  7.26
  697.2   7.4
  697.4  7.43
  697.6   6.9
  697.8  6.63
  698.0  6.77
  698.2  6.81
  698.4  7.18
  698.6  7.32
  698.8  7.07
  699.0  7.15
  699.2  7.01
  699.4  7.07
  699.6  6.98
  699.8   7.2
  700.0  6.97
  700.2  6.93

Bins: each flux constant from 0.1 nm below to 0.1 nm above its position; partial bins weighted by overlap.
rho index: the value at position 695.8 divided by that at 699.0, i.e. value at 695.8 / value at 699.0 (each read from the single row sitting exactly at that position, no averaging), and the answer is 0.99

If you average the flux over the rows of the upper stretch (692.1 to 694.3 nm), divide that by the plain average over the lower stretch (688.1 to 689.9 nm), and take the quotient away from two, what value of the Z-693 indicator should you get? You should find 0.99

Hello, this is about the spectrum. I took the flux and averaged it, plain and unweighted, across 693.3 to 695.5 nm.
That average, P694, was 7.04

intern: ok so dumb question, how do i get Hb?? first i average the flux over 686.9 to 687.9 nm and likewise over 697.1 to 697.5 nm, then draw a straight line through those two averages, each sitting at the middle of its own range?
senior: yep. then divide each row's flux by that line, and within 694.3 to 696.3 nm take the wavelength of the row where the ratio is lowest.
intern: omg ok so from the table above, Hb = 694.8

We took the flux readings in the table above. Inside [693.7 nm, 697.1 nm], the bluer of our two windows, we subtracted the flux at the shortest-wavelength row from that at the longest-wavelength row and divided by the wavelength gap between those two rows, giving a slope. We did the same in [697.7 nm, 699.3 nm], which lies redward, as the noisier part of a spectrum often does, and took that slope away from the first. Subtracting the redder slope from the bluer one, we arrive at -0.218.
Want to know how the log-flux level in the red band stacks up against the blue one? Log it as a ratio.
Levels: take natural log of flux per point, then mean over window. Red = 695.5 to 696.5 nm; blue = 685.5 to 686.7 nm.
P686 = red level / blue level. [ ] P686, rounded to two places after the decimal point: 1.02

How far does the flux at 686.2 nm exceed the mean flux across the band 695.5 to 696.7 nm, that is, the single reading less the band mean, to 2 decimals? -0.33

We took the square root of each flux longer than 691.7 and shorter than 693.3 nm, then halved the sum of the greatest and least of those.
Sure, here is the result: 2.65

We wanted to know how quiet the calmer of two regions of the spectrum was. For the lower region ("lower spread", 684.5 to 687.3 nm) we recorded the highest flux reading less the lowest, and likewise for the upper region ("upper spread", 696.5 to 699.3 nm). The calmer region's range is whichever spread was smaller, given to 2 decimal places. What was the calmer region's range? 0.57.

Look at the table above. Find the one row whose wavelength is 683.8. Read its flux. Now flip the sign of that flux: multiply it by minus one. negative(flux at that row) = -7.08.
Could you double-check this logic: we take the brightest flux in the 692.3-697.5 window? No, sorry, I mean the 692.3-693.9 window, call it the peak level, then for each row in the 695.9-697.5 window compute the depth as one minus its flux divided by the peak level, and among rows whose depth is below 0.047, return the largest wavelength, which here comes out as 697.4 nm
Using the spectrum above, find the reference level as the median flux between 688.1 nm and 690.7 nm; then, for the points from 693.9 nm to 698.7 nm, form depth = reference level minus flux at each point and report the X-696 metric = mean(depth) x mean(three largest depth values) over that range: -0.022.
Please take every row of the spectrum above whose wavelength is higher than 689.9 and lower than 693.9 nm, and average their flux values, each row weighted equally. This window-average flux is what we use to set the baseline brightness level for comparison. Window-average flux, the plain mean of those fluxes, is 7.09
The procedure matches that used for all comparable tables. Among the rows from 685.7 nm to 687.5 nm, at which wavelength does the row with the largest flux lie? 686.6 nm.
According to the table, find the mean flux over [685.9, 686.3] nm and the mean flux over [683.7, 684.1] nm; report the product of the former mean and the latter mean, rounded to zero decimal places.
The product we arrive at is 46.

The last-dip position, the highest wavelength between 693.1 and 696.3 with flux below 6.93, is 696.0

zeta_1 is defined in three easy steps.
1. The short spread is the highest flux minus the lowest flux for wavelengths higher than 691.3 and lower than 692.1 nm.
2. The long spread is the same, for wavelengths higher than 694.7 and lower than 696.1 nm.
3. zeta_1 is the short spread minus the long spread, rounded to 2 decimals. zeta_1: -0.44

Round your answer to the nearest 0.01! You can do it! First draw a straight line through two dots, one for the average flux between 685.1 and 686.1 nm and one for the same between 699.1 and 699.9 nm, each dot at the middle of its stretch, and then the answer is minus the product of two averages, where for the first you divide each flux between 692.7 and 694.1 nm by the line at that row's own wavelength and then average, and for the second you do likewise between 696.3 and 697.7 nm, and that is -1.04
